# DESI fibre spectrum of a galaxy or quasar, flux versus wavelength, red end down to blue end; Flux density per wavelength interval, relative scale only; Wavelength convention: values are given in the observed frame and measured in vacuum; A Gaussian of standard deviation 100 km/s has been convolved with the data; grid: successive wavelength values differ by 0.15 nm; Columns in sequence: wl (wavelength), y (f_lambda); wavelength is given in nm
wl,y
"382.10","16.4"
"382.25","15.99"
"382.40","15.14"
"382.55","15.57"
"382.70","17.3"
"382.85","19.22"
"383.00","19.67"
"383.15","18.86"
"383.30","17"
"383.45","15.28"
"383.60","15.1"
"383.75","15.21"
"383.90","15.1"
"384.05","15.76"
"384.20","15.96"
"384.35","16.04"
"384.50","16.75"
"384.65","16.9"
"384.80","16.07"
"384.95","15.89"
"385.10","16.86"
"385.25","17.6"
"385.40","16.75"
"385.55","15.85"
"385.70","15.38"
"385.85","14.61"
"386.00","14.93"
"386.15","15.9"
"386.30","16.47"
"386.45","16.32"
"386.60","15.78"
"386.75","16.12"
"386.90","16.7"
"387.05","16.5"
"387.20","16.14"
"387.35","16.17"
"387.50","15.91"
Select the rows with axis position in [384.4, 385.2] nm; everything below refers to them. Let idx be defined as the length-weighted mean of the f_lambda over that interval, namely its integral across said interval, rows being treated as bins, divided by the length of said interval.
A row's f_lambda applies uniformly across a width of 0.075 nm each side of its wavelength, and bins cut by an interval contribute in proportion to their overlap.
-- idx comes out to 16.5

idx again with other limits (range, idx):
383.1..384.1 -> 16.0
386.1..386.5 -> 16.2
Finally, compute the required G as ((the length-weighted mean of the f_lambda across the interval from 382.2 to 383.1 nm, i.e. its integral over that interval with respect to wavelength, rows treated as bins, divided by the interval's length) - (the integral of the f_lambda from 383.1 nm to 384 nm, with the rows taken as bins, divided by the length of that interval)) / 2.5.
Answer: 0.5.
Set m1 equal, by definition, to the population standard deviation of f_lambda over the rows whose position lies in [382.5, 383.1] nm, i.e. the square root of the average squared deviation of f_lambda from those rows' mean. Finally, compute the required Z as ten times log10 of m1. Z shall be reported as 2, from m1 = 1.6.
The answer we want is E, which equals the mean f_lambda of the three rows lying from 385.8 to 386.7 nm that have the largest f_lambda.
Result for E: 16.2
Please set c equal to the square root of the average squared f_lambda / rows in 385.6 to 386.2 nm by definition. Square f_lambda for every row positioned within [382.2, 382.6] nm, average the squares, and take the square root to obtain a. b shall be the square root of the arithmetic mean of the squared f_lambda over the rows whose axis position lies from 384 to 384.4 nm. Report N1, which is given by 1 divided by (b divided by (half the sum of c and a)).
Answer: 0.97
